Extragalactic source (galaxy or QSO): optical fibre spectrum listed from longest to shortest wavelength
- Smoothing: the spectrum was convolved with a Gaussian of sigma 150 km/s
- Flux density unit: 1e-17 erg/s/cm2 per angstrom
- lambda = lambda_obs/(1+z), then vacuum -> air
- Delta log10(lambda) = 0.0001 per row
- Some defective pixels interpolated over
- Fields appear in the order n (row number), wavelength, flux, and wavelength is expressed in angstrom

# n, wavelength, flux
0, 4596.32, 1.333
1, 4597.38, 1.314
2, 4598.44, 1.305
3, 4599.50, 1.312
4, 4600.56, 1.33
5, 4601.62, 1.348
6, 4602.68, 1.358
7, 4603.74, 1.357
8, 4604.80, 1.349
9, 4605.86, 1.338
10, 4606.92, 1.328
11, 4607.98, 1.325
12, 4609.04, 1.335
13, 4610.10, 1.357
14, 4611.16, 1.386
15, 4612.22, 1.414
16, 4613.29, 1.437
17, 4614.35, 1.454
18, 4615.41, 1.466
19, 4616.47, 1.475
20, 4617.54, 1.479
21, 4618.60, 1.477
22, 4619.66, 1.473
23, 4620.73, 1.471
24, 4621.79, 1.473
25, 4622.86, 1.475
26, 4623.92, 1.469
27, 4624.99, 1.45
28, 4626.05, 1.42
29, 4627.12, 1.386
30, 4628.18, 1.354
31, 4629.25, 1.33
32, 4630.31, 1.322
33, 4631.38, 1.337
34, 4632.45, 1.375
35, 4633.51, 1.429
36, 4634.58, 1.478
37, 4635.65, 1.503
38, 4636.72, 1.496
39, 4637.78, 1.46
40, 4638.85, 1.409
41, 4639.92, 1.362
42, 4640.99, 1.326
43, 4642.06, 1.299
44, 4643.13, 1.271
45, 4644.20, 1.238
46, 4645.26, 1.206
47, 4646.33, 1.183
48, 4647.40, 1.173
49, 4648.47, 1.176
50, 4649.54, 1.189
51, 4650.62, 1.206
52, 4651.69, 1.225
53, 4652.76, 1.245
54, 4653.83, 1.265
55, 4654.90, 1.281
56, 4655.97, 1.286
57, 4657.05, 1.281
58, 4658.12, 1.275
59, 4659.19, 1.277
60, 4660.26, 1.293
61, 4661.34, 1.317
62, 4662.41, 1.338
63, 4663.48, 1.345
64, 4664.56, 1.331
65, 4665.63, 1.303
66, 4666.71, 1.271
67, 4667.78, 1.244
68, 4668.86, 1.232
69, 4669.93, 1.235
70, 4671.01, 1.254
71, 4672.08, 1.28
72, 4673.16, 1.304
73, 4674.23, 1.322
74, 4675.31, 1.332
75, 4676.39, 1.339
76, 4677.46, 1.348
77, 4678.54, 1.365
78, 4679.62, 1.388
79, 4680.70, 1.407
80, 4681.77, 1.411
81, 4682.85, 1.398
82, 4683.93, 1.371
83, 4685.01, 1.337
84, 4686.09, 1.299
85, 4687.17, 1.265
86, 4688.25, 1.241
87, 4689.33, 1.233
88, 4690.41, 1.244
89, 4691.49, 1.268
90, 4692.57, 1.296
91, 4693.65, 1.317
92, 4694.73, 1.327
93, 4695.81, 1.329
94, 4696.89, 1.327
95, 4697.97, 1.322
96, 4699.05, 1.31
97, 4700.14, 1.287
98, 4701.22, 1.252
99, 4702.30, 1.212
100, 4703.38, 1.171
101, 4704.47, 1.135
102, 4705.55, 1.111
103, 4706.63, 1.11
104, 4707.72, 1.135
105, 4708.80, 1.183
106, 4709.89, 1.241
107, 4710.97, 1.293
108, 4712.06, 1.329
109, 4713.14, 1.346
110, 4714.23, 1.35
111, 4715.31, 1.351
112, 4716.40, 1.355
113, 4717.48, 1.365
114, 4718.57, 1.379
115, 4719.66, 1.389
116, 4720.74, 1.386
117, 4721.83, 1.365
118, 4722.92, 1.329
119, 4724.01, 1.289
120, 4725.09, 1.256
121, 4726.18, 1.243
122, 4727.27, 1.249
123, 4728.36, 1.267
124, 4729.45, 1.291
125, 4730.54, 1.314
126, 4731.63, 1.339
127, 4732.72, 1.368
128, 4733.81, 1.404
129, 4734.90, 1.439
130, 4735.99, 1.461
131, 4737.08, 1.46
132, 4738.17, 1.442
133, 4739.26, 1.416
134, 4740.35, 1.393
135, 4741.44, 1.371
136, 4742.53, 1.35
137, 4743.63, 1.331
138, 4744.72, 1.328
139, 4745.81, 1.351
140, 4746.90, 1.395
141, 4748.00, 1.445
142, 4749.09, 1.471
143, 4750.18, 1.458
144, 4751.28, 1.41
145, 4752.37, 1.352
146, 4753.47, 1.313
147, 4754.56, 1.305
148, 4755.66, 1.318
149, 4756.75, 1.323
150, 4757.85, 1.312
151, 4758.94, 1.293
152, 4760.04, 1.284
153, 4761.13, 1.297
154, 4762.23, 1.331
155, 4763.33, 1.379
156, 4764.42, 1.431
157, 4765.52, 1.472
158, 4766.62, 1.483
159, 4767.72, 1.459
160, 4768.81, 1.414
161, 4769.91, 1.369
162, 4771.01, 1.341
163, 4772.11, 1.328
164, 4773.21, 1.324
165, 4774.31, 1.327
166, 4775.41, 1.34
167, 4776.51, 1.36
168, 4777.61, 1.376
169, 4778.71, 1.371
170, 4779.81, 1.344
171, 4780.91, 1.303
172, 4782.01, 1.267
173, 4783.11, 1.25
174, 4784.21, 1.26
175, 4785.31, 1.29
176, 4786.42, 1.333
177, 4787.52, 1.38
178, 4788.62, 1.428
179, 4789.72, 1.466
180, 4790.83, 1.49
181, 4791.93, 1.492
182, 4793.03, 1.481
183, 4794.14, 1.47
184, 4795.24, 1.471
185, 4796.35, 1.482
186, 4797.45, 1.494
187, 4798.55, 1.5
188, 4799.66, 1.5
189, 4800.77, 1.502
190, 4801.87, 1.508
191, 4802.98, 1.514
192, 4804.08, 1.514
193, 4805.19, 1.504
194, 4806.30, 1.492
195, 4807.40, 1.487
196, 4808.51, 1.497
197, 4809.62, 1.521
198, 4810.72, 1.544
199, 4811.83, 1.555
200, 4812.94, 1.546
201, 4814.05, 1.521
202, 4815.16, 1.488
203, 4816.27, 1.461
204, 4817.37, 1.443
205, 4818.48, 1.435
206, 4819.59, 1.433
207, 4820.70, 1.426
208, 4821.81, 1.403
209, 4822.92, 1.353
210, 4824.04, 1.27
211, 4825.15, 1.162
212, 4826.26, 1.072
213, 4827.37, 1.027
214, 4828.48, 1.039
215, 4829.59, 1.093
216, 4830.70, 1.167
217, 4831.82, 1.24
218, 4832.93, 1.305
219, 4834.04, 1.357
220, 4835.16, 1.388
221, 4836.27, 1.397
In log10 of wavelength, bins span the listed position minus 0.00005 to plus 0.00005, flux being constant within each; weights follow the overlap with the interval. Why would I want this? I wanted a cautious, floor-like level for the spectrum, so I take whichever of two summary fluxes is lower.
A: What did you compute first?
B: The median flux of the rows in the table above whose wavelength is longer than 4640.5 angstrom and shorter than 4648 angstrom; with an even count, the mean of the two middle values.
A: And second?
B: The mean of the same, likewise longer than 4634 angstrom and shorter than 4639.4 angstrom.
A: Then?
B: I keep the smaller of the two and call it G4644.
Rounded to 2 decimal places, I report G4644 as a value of 1.24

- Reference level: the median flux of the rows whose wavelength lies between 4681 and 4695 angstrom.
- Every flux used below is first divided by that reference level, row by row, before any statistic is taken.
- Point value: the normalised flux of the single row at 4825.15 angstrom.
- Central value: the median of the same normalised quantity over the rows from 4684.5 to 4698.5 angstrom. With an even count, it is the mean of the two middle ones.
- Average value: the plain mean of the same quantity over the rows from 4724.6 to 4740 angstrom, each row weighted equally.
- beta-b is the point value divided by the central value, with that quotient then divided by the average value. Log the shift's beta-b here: 0.86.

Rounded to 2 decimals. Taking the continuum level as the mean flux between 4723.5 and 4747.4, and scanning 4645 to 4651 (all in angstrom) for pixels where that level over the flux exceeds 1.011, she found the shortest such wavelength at 4645.26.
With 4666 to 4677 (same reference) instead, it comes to 4666.71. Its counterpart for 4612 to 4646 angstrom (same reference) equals 4629.25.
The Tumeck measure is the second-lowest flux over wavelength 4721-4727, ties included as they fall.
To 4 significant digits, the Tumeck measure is 1.256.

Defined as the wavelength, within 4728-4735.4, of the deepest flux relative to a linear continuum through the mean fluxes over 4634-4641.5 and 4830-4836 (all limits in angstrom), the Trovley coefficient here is 4728.36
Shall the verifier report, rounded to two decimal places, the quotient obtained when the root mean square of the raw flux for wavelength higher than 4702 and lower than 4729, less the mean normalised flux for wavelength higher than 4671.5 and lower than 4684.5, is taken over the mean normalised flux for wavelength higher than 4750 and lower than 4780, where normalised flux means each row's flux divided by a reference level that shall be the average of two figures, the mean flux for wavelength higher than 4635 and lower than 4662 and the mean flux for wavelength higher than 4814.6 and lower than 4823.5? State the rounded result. 0.28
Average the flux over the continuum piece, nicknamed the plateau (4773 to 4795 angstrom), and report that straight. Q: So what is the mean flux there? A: 1.37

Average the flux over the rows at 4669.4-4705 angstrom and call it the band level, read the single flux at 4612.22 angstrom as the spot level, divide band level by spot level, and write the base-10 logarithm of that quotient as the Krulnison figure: -0.036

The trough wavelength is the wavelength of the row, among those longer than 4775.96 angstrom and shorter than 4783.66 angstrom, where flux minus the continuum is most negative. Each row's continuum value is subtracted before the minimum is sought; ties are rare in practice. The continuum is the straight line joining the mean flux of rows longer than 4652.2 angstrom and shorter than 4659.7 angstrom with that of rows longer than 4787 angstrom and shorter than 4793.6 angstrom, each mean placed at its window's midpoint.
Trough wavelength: 4783.11 angstrom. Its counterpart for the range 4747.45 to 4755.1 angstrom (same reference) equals 4754.56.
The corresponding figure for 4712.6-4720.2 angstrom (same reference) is 4713.14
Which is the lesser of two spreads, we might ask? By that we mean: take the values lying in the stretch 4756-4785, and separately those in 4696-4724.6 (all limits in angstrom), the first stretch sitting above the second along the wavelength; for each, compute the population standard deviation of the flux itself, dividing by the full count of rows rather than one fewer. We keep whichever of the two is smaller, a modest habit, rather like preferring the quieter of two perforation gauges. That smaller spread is 0.062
